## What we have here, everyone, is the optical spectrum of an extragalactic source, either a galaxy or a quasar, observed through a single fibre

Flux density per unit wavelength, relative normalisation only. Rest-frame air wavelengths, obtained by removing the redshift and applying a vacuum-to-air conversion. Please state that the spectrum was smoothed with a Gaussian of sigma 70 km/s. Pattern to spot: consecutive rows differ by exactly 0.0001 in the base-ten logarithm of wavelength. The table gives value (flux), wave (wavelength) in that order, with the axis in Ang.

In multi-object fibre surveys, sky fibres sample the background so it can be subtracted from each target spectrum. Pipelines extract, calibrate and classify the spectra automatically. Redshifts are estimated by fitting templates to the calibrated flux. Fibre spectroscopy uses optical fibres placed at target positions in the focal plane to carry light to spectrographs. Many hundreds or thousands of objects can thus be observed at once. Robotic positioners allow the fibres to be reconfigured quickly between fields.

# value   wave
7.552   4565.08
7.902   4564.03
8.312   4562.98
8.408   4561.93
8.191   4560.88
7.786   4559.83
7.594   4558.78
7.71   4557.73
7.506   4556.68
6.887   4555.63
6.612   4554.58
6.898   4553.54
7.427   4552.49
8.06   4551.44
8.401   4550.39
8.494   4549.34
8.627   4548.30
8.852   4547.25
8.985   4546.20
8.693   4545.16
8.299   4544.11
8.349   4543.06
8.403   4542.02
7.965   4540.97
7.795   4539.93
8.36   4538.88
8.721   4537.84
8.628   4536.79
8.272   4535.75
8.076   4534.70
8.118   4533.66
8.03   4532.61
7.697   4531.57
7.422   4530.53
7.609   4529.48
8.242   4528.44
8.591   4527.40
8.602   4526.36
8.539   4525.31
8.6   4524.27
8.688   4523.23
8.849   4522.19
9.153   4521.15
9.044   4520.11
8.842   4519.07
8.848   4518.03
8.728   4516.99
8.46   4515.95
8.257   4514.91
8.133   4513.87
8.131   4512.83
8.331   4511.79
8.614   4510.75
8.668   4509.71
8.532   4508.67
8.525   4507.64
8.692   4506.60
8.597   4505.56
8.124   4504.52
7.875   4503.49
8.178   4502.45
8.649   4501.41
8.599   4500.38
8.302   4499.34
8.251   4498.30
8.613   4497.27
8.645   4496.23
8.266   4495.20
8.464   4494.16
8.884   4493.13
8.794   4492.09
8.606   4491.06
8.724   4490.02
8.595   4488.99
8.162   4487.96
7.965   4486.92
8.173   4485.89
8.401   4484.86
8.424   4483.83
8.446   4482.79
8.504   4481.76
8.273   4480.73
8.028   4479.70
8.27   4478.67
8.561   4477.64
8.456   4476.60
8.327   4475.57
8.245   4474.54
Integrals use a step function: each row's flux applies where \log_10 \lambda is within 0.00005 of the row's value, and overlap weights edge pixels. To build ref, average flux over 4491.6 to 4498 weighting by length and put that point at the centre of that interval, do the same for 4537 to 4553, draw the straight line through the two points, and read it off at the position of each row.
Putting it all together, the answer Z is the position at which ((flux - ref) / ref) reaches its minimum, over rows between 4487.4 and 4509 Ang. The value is 4503.49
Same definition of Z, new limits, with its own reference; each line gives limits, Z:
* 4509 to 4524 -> 4512.83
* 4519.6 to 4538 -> 4530.53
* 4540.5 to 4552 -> 4540.97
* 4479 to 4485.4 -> 4479.70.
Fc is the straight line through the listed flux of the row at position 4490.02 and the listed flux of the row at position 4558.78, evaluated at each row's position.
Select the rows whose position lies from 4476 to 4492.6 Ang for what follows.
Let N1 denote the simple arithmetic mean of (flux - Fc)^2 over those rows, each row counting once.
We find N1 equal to 0.25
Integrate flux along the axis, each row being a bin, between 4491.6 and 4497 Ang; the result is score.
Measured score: 46.4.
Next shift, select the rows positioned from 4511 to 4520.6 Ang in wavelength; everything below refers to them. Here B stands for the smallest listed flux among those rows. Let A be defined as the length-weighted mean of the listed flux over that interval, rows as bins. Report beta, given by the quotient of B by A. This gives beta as 0.953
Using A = 8.53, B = 8.131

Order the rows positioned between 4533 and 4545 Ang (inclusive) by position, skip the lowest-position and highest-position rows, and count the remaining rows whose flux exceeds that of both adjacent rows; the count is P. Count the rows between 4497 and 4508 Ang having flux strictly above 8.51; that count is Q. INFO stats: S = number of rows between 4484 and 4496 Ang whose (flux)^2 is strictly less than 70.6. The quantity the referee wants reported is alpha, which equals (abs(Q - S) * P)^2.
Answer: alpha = 4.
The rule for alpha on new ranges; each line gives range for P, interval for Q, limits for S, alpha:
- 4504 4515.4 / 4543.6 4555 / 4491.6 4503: 0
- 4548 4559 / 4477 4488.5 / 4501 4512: 9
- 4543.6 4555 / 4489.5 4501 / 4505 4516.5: 9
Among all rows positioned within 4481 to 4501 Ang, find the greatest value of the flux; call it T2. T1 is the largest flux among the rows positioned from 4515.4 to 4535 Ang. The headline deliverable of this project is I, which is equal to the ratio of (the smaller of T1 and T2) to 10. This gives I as 0.888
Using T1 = 9.153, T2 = 8.884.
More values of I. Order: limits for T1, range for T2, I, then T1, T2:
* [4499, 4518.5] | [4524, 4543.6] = 0.872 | 8.848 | 8.721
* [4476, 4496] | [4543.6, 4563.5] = 0.888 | 8.884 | 8.985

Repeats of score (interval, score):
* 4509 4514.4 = 45.2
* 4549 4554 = 39.2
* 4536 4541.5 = 45.6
